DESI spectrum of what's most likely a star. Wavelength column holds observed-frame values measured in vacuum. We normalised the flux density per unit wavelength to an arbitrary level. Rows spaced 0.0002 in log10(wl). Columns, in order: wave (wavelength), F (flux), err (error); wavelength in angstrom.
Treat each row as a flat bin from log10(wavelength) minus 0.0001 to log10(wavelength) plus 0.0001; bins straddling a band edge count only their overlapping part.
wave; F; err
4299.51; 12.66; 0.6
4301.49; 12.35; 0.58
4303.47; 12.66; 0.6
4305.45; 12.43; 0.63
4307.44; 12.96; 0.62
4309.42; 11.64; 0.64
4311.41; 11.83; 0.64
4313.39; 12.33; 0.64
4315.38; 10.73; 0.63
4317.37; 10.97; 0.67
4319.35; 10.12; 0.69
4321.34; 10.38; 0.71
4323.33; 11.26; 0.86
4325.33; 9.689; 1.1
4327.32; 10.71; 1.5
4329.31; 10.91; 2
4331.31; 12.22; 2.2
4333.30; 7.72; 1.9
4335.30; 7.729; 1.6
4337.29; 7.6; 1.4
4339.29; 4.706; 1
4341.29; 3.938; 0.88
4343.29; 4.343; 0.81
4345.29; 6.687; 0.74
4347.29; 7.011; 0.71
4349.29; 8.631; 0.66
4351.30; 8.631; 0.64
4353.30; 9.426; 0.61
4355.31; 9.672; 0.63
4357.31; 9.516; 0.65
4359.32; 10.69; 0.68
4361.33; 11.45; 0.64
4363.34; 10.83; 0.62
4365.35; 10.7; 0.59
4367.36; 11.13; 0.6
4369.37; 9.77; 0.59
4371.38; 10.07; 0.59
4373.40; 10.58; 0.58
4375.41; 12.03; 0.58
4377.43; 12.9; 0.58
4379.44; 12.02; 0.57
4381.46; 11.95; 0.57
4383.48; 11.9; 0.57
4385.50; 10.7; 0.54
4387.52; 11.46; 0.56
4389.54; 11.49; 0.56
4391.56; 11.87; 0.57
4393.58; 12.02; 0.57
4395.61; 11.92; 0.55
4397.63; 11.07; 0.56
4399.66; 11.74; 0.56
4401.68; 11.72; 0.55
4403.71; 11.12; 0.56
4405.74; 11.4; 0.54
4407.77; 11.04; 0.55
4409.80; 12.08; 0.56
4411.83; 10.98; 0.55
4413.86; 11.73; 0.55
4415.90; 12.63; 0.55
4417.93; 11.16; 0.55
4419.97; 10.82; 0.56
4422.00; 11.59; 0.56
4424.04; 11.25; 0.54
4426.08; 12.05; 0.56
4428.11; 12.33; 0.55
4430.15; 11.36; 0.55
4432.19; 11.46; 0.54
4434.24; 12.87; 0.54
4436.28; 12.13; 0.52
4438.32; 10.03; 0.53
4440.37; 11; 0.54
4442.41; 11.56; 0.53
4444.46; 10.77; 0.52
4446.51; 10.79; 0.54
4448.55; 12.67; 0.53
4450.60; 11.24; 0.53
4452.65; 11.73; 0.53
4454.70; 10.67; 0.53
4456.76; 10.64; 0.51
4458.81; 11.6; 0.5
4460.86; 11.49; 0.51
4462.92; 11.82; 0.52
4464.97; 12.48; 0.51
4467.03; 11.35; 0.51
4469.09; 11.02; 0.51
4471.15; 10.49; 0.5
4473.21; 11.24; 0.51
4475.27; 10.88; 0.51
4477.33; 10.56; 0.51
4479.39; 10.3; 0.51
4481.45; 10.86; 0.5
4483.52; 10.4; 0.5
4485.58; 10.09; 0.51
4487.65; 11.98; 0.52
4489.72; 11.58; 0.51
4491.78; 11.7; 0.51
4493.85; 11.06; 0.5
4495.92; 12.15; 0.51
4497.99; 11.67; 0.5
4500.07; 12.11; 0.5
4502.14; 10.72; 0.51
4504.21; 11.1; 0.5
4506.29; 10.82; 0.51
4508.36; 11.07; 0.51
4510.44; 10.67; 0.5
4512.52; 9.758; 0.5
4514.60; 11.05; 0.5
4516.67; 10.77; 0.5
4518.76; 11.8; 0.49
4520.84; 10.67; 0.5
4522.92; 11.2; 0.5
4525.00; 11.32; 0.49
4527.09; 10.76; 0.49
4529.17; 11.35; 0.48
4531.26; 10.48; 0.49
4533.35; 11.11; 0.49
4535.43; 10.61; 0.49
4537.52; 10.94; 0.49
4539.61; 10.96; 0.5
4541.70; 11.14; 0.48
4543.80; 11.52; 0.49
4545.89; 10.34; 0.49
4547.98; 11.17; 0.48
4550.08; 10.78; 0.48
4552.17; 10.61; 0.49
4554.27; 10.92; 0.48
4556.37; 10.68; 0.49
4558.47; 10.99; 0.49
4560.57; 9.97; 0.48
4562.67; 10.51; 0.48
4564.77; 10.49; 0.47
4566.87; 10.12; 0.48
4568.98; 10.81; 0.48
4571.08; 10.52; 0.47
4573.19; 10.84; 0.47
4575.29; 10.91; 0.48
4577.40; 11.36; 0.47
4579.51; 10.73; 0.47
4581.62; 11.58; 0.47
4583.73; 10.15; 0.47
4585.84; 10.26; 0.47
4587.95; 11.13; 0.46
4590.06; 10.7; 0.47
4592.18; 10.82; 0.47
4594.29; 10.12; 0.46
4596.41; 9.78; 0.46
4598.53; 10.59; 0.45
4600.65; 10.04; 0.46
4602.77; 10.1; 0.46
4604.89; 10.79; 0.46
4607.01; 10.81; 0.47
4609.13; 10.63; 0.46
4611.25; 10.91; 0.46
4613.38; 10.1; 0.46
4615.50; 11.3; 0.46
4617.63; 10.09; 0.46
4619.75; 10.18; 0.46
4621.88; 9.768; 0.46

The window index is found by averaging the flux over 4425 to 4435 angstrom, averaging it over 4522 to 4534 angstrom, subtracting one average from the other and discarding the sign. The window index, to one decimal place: 1.0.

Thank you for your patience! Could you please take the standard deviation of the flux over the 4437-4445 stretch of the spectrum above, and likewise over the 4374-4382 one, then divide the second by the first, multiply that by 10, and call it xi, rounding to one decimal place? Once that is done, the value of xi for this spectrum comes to 7.1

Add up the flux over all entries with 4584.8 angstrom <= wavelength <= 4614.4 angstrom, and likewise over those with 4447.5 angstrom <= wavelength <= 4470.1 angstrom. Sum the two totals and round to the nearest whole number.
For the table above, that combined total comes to 273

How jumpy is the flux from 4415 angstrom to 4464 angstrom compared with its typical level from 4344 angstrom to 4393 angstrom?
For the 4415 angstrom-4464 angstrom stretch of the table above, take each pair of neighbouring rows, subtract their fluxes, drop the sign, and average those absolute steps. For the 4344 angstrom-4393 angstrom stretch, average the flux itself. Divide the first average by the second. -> 0.075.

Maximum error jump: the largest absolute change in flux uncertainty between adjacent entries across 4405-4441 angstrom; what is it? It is 0.020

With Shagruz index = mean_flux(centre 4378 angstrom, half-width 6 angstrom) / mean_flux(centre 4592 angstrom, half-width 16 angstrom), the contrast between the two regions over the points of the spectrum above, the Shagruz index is 1.12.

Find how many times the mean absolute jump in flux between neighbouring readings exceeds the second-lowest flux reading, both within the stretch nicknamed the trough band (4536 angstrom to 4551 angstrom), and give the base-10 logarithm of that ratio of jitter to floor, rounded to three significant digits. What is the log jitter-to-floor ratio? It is -1.34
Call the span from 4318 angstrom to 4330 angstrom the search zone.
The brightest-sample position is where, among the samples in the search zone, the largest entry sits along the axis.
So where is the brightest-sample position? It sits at 4323.33 angstrom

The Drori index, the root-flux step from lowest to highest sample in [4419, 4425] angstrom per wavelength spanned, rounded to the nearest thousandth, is 0.016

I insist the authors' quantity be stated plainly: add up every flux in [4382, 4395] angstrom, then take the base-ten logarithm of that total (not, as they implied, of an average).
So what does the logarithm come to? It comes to 1.84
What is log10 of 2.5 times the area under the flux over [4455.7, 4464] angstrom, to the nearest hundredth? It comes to 2.37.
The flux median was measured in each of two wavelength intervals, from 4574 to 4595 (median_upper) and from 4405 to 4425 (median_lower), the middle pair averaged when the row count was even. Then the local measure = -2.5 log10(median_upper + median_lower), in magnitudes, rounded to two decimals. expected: -3.36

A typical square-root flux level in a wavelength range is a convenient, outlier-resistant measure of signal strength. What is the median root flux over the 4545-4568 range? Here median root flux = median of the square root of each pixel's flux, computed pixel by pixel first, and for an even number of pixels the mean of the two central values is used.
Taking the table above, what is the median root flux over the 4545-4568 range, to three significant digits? 3.26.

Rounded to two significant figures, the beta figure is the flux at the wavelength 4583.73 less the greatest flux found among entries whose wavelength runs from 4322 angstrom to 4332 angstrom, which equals -2.1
